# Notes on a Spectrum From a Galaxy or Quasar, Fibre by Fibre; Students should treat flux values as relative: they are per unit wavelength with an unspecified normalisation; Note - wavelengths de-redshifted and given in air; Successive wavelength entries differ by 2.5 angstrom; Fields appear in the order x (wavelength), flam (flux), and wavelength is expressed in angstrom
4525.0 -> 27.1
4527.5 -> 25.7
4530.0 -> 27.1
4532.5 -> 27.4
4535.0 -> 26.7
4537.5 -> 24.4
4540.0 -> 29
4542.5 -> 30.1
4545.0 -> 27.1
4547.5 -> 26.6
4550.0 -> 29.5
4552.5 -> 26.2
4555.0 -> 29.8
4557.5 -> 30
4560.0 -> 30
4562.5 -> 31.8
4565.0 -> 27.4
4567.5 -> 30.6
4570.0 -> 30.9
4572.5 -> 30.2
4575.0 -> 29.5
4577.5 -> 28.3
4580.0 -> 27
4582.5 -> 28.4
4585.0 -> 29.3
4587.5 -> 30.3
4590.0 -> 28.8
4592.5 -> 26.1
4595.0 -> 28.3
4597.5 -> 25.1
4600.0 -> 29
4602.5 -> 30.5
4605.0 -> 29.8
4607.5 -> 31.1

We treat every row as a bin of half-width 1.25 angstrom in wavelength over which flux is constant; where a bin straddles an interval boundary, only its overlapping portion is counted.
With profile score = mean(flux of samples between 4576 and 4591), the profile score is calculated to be 28.7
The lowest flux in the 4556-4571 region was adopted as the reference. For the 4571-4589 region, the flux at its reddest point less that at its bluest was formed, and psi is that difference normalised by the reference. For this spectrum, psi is 0.00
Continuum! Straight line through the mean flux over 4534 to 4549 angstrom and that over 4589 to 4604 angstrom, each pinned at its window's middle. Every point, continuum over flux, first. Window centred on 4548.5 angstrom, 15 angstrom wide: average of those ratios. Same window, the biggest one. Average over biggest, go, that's 0.93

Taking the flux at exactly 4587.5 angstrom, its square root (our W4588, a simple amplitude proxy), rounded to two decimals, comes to 5.50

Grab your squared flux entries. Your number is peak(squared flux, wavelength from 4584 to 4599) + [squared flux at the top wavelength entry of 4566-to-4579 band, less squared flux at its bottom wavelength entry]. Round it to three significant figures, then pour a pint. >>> 783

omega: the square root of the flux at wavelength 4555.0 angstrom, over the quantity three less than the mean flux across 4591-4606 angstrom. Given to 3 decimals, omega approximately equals 0.217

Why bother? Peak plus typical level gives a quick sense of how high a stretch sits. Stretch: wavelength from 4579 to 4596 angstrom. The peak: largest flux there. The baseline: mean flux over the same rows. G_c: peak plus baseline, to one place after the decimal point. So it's 58.6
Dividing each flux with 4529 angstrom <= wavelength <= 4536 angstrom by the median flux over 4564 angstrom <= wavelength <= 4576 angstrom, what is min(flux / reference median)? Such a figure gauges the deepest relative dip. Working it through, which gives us 0.884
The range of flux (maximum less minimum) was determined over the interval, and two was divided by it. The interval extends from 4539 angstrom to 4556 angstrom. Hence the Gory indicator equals 0.513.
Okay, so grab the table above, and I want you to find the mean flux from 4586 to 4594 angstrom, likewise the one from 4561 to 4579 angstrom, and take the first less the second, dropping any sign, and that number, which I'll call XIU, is 1.4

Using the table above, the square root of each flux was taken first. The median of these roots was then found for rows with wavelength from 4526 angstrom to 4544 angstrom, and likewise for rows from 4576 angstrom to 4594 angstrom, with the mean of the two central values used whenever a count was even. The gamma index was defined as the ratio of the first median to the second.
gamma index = 0.98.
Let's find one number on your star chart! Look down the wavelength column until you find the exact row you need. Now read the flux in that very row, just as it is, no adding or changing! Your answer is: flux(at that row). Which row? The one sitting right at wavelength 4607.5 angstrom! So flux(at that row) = 31.1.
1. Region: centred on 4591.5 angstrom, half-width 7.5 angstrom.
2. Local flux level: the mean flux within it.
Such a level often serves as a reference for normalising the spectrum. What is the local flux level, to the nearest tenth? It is 28.0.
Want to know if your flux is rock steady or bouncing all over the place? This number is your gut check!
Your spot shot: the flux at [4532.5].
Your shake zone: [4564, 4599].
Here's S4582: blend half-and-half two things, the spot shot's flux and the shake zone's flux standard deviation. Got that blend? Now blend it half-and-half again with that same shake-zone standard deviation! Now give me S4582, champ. 8.1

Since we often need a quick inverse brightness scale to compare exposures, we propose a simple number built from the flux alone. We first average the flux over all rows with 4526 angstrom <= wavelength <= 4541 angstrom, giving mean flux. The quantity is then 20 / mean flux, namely 0.749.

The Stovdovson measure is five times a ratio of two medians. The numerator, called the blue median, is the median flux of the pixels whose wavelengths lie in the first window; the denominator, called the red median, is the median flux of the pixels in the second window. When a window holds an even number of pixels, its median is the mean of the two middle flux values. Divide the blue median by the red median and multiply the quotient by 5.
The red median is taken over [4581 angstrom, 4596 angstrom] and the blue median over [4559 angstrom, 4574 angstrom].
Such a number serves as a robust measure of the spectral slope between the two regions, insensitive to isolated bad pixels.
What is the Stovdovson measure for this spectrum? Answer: 5.31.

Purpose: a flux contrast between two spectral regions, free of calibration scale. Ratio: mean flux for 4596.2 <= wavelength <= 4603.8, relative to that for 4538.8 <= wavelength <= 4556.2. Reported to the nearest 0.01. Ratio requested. 1.00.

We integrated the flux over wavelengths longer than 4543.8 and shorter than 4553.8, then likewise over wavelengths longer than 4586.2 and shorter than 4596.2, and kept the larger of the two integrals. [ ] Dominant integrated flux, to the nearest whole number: 284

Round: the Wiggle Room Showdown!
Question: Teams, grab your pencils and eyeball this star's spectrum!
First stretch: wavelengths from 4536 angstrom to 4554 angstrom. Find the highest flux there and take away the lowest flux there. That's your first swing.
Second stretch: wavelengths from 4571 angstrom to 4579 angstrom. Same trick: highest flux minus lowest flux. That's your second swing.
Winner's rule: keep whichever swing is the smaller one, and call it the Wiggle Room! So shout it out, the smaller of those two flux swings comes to 1.9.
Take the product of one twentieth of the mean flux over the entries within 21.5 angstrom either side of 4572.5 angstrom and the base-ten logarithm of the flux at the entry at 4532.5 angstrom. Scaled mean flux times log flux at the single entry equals 2.09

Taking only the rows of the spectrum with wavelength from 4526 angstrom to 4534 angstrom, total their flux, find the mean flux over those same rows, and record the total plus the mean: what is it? 107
